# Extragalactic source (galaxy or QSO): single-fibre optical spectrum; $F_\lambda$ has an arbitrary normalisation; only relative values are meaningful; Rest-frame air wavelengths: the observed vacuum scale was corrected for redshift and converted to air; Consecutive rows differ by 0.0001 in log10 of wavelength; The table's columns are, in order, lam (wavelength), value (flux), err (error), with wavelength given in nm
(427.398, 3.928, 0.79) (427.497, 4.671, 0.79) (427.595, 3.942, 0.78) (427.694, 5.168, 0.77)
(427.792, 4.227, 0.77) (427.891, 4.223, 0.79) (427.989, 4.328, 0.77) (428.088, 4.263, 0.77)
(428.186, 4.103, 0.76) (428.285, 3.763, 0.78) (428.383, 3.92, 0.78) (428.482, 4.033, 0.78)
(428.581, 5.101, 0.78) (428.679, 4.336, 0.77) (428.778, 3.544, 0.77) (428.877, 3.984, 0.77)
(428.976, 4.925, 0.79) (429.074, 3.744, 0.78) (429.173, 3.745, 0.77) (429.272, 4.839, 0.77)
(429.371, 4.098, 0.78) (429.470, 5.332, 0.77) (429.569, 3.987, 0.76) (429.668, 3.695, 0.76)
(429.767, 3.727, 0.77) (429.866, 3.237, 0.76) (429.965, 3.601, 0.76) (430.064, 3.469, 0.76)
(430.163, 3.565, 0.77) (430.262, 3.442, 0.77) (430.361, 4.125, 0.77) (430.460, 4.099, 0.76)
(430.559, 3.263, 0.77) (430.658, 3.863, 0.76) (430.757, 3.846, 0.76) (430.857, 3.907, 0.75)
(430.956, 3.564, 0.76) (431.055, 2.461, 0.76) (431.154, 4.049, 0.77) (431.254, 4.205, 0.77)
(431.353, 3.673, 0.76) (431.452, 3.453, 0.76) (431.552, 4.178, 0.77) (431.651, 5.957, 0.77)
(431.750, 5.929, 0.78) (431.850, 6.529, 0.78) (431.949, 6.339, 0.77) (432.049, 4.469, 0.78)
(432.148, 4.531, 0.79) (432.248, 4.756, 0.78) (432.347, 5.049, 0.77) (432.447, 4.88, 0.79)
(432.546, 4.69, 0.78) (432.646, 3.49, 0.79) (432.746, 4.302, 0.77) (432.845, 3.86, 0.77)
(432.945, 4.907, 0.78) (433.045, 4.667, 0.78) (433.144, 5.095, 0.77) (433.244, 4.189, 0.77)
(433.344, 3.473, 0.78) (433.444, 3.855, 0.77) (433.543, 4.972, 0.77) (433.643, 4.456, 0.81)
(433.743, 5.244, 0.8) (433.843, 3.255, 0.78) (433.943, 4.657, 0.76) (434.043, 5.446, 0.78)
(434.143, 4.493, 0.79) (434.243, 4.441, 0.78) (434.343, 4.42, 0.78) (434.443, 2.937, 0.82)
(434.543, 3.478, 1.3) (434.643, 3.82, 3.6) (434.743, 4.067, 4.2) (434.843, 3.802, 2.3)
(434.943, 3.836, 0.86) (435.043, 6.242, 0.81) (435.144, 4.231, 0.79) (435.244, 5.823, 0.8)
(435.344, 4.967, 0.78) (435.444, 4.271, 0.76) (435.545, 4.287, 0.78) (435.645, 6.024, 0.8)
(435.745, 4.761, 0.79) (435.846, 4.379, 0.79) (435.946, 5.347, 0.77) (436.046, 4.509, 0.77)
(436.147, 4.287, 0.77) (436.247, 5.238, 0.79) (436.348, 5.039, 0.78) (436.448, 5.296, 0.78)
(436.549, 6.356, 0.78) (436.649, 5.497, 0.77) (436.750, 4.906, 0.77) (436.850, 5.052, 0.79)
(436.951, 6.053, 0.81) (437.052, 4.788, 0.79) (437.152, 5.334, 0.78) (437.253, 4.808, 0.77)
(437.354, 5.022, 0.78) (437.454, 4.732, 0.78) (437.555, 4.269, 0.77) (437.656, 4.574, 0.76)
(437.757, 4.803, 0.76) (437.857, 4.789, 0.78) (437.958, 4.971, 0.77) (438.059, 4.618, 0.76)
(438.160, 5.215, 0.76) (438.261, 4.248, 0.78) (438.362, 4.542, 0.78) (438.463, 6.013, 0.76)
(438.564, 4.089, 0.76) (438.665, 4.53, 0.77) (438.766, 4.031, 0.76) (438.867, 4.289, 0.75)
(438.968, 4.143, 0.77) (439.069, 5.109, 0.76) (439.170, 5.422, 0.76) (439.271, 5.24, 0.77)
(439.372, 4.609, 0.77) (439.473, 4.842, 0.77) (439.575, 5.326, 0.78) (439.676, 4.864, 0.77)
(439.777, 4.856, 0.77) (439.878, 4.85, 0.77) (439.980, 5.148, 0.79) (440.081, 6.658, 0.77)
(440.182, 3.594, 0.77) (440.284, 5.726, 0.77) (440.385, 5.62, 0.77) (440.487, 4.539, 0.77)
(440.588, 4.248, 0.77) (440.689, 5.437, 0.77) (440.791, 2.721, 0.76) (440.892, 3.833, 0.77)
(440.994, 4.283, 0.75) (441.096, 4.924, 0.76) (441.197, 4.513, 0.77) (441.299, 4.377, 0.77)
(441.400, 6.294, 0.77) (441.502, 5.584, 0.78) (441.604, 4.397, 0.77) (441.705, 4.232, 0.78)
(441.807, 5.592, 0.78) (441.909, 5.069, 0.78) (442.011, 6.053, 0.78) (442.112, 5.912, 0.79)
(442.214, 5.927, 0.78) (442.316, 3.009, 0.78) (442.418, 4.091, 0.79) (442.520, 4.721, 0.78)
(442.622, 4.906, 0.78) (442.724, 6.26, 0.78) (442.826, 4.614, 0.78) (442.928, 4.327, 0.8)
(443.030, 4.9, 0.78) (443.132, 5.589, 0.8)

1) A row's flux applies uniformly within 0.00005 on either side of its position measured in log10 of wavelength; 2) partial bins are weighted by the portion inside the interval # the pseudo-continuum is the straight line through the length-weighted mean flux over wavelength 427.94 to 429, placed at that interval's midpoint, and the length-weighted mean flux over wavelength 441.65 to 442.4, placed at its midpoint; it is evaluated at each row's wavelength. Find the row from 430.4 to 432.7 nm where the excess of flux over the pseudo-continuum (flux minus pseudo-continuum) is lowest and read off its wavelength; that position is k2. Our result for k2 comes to 431.055 nm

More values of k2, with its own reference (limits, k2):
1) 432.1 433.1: 432.646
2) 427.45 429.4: 428.778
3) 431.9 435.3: 434.443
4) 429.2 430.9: 430.559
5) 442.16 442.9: 442.316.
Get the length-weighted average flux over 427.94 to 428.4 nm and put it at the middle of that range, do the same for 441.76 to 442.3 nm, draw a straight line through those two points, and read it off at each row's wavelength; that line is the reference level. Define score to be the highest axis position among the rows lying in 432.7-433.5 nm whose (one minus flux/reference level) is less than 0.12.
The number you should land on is 433.244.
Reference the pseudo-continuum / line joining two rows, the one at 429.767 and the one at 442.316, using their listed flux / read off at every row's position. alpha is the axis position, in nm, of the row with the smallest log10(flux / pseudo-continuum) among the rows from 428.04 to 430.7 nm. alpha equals 429.866 nm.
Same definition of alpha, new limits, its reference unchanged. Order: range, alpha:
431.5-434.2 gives 433.843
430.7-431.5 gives 431.055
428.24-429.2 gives 428.778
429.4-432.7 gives 431.055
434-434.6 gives 434.443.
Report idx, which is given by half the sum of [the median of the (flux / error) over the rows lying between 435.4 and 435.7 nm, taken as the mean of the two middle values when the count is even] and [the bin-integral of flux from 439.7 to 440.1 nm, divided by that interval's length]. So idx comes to 5.43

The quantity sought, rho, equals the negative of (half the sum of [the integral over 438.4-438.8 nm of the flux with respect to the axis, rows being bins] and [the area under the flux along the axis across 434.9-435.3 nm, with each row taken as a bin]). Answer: -1.95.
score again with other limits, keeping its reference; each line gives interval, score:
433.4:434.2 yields 434.143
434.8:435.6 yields 435.545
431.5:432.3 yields 432.248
